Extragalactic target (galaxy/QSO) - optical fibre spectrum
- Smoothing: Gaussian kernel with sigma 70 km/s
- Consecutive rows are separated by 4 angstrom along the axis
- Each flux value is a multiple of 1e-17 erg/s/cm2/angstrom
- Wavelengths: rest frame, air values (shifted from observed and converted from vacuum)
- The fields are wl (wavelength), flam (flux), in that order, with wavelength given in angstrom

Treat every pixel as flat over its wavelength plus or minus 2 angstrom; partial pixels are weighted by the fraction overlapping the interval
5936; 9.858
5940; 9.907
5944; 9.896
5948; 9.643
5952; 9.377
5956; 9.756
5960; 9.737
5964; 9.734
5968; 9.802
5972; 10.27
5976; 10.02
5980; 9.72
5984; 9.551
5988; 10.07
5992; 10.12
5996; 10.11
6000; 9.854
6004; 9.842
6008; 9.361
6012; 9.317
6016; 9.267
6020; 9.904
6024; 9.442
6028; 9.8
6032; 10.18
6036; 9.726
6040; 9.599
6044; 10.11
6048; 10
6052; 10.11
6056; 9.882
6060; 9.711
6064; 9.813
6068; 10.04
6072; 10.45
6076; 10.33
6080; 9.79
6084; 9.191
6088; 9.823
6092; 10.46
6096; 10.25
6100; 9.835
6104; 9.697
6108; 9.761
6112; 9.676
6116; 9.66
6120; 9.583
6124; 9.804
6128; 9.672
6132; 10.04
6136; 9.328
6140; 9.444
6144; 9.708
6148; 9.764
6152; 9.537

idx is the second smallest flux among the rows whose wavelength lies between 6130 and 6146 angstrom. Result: 9.444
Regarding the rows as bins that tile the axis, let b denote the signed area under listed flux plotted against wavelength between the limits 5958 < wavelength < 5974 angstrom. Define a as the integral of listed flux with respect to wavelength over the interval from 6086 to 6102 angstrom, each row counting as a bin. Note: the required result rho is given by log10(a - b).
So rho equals 0.5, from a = 161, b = 158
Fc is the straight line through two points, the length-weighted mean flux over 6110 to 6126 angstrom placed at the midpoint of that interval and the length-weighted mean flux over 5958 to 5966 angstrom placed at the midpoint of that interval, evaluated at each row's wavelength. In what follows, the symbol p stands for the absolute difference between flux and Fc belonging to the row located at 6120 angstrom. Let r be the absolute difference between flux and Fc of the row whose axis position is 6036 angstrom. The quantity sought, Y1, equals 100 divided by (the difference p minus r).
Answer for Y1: 1241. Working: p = 0.10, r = 0.02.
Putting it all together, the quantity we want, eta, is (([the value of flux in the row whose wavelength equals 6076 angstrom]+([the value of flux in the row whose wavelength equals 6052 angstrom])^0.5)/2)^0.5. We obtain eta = 2.60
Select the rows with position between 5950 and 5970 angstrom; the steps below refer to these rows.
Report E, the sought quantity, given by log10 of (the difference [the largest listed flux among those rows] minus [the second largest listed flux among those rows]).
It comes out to -1.3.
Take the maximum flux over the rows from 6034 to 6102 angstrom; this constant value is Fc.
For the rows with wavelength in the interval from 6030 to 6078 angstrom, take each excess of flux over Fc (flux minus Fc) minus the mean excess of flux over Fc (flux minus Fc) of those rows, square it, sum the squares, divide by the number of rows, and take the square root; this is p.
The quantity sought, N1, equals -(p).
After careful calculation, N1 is -0.25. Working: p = 0.25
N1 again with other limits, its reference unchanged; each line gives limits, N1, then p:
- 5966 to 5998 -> -0.23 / 0.23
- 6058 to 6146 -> -0.32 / 0.32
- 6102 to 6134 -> -0.13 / 0.13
